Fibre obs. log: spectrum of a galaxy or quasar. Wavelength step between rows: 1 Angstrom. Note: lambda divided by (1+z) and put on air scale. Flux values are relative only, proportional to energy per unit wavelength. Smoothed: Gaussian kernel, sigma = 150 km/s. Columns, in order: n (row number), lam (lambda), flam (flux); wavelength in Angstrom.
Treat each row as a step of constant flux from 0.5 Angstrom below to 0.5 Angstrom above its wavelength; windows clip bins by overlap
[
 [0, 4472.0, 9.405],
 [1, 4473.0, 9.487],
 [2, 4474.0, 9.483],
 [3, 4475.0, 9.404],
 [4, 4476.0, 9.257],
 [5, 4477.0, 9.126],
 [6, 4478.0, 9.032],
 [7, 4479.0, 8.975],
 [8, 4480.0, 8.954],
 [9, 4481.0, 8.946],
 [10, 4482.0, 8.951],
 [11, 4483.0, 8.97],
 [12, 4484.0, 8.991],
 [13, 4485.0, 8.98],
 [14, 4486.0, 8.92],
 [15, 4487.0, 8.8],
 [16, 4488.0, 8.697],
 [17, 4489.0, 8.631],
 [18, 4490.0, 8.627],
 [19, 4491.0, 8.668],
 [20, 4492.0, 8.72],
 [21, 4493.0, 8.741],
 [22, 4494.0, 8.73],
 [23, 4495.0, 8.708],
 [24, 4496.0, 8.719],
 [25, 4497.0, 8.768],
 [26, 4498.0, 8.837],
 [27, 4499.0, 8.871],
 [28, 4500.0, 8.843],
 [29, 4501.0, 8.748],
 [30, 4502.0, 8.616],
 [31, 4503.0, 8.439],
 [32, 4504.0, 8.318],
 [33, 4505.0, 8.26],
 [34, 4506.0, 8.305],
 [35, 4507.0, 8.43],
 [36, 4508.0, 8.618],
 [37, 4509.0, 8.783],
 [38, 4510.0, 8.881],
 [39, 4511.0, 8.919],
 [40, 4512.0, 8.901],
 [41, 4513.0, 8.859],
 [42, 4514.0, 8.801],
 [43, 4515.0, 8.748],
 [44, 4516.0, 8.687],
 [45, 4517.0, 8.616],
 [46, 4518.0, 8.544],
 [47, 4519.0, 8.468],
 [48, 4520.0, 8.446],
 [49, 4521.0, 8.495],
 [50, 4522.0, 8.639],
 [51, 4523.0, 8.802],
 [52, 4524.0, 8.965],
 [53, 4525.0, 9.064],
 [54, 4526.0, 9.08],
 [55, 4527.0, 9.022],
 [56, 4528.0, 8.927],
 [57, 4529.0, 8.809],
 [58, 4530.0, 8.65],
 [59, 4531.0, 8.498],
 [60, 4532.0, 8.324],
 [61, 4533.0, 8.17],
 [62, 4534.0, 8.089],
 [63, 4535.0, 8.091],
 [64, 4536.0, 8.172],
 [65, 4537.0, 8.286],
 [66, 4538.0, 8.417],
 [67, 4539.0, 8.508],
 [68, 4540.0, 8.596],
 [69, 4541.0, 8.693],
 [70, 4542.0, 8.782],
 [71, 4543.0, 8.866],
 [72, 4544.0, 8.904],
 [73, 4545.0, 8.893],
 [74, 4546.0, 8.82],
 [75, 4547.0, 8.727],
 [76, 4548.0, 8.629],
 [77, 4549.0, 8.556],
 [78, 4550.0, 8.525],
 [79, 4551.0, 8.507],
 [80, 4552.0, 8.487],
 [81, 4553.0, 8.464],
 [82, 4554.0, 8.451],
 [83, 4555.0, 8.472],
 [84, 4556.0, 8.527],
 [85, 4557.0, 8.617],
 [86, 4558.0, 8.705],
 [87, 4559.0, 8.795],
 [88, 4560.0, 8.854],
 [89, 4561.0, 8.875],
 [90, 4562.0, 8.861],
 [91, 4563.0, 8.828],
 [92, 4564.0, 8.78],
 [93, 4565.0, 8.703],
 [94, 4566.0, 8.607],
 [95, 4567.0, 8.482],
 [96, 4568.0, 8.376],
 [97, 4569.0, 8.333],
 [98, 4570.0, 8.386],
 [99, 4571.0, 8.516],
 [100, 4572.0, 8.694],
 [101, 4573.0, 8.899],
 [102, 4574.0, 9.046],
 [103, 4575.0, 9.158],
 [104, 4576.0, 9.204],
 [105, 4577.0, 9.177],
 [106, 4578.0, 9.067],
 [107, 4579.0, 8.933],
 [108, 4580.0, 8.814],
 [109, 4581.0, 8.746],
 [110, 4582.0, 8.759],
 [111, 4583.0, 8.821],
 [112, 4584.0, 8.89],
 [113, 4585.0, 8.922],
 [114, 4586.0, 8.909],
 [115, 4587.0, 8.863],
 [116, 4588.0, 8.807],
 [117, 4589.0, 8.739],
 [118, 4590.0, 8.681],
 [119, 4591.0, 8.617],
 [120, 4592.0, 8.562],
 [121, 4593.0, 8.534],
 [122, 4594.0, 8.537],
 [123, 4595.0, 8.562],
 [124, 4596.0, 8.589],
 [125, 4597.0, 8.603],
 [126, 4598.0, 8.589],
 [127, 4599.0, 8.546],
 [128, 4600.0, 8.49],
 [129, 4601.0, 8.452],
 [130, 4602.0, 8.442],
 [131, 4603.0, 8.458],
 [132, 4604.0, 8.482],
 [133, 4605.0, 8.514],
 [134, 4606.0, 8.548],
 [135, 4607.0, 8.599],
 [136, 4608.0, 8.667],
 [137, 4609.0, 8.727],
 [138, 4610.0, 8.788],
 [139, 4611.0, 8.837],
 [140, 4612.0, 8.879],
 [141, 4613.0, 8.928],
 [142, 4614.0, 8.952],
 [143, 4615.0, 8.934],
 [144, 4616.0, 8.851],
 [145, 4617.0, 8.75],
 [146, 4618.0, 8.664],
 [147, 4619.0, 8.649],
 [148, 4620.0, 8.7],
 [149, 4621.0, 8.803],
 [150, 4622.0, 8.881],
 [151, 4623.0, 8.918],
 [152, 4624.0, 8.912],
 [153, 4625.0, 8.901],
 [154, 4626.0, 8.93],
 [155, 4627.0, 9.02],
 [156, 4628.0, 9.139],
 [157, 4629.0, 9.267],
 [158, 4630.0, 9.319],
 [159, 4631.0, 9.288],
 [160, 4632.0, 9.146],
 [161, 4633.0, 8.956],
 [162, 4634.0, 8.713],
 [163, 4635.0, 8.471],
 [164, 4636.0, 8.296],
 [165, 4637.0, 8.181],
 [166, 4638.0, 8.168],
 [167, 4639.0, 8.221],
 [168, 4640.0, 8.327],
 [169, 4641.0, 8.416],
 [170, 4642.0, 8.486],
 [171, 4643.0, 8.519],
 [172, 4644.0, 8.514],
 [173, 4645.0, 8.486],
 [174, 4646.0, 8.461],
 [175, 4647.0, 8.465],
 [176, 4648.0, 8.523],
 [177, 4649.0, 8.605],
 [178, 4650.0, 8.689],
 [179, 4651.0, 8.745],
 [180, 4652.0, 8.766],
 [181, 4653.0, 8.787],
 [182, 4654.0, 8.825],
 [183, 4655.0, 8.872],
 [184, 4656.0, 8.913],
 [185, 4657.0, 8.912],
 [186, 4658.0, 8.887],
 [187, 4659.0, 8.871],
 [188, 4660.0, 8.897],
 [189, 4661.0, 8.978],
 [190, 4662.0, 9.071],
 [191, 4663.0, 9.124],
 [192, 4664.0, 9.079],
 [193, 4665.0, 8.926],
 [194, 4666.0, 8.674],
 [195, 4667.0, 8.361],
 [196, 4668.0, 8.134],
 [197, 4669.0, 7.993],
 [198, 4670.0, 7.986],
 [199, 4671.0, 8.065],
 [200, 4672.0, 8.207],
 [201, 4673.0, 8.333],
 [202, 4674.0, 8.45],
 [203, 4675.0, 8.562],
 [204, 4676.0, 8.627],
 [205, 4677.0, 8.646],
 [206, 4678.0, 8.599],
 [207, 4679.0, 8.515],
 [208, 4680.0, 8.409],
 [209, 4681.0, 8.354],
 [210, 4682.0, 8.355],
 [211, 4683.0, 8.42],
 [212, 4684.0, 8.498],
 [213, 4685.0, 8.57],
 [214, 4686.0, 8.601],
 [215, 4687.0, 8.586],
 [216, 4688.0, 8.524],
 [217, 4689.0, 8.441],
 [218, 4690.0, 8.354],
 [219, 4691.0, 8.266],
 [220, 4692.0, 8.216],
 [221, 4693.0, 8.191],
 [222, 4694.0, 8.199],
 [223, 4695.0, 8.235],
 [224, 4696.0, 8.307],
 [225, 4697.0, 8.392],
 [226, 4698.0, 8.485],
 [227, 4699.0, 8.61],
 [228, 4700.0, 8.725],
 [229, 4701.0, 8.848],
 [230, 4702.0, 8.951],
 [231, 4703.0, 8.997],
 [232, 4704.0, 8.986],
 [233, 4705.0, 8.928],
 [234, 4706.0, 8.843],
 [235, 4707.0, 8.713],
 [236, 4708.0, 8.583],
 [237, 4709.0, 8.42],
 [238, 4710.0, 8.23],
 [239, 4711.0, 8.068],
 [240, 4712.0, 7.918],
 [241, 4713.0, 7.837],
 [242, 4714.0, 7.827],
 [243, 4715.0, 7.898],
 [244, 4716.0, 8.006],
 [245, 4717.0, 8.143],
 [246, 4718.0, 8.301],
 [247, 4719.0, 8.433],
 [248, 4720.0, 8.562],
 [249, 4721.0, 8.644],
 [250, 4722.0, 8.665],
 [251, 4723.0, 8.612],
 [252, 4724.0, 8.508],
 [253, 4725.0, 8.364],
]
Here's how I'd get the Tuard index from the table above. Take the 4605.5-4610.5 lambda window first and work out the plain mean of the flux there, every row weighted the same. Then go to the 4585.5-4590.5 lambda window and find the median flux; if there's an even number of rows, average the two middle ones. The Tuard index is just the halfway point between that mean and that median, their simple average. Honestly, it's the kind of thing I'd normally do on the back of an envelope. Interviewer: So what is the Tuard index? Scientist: 8.74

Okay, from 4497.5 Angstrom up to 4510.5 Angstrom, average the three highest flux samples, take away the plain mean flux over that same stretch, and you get 0.25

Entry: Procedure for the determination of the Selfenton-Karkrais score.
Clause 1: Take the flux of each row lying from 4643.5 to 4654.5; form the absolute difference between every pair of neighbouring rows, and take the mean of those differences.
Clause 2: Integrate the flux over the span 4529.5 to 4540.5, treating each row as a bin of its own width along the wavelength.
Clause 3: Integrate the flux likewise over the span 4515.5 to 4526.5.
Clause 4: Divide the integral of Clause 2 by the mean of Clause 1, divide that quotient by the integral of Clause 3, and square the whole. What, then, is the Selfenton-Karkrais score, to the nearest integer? 528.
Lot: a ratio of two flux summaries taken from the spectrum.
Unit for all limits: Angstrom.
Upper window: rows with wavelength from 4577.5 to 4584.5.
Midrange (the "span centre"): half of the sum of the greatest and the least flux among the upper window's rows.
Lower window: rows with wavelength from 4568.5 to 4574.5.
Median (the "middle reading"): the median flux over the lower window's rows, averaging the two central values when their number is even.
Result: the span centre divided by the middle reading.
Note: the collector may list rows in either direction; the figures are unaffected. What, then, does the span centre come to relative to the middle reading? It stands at 1.04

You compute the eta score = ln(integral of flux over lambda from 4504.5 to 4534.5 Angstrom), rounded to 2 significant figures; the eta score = 5.6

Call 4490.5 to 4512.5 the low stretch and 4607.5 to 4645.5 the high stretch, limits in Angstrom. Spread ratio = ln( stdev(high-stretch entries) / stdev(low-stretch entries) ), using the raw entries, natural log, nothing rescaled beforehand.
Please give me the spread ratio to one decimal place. 0.4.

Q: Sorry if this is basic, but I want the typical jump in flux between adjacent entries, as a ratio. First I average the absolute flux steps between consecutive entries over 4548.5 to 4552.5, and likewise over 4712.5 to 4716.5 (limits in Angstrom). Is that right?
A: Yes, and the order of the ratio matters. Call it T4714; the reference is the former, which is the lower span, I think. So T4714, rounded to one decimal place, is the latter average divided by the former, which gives 2.7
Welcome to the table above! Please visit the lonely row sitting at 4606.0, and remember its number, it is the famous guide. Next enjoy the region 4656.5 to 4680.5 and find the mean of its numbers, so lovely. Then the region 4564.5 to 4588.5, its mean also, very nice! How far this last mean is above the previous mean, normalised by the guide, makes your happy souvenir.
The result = 0.023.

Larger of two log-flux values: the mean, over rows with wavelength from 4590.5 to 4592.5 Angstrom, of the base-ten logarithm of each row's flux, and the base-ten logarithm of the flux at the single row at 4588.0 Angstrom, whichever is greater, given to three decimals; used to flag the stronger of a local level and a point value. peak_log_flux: 0.945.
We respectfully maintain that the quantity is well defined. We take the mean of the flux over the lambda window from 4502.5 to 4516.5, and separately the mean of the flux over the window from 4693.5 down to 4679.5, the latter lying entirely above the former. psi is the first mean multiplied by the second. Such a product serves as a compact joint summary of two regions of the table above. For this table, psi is 72.7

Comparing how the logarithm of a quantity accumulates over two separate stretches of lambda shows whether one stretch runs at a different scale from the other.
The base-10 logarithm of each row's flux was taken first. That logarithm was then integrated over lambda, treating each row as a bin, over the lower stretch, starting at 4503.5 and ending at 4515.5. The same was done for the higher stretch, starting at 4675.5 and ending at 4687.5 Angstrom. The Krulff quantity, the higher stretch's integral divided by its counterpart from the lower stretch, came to 0.993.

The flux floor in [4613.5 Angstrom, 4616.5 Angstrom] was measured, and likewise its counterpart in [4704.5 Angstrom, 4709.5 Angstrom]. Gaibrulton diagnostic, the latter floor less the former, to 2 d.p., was -0.43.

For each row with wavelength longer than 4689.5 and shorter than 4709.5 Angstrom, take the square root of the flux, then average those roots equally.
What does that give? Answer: 2.93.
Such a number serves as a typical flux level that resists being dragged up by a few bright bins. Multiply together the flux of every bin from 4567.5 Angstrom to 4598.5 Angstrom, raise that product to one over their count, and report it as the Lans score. 8.75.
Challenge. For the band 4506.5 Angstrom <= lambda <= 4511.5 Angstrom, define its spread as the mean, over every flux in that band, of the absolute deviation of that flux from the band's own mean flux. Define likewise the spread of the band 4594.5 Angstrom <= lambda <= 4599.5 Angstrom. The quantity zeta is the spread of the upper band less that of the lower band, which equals -0.14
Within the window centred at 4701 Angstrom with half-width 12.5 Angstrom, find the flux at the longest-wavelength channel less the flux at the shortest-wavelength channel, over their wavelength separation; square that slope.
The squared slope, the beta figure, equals 0.0006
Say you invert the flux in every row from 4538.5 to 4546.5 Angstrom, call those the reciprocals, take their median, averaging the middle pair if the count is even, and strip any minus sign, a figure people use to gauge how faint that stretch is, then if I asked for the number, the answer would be 0.114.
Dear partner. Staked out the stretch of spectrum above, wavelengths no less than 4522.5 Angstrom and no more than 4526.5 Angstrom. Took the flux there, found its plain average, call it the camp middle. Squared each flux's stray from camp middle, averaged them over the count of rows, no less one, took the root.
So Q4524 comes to 0.111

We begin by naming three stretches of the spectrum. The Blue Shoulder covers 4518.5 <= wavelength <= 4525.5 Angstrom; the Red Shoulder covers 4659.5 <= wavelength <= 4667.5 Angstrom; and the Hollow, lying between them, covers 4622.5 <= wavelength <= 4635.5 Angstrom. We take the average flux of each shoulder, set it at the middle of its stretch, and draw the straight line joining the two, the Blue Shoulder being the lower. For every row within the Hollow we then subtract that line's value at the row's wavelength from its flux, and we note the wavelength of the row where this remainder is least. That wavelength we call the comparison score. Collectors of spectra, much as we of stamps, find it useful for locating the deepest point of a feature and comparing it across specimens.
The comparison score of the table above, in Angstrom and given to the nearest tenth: 4635.0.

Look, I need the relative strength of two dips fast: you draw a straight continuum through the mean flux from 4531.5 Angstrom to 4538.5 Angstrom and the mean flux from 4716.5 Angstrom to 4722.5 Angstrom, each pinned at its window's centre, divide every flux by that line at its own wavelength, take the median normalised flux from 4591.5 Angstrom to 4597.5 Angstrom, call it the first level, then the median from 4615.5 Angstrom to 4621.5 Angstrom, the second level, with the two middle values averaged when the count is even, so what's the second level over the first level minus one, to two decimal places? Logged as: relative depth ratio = 0.02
